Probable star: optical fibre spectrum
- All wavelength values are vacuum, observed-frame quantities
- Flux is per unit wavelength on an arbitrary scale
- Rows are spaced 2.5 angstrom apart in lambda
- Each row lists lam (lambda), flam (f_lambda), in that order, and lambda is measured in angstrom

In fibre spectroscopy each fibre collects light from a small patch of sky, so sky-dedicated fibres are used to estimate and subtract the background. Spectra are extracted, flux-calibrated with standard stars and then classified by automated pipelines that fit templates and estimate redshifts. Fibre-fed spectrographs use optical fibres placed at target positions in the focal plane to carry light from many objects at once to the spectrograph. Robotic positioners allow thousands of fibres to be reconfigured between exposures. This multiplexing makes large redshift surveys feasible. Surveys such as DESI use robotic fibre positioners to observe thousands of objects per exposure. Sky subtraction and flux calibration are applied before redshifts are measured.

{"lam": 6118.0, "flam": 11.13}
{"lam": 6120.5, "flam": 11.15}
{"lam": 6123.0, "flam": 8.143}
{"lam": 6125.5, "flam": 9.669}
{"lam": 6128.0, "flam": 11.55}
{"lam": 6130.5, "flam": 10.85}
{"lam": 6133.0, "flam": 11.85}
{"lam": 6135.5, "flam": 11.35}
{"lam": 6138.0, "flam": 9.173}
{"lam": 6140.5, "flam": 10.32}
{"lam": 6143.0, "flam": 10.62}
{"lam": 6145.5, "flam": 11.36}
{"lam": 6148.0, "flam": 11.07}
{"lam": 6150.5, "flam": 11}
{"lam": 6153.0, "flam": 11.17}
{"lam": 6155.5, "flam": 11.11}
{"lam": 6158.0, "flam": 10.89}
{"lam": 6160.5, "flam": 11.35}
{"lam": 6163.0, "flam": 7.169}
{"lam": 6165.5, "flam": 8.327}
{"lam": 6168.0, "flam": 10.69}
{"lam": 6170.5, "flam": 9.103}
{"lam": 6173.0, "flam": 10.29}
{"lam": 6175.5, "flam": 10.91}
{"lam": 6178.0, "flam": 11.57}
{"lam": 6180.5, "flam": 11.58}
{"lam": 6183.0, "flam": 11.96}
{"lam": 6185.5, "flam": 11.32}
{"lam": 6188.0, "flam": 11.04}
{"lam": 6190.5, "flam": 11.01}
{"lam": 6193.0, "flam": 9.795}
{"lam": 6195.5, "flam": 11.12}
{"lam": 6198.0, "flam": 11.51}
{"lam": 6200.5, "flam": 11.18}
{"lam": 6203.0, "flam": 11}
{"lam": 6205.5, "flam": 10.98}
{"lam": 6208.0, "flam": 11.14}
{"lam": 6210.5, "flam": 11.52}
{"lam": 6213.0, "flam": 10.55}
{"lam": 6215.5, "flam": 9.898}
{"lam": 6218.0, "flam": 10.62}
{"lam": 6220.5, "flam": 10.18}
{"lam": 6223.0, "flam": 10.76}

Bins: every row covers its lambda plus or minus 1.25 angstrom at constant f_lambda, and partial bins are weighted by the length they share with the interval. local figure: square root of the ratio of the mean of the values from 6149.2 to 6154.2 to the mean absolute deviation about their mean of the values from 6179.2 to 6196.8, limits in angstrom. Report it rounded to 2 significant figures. 5.1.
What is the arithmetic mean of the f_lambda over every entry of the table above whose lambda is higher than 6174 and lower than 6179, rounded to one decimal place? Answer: 11.2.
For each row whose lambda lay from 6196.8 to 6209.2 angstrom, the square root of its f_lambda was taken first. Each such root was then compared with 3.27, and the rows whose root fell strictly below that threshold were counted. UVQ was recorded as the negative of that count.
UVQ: 0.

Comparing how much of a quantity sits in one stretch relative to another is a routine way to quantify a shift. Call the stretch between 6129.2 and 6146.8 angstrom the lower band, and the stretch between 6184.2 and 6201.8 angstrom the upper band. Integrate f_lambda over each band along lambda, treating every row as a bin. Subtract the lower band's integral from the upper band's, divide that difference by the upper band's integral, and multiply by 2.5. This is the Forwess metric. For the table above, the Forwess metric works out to 0.05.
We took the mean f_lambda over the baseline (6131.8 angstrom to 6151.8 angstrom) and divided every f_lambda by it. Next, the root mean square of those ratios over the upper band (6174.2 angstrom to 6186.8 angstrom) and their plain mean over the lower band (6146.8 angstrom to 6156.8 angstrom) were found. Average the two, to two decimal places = 1.04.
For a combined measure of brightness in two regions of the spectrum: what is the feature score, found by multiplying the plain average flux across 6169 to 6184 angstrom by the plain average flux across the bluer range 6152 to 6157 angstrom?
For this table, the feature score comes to 121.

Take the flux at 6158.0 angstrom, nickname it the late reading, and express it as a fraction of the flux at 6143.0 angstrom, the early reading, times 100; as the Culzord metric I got 103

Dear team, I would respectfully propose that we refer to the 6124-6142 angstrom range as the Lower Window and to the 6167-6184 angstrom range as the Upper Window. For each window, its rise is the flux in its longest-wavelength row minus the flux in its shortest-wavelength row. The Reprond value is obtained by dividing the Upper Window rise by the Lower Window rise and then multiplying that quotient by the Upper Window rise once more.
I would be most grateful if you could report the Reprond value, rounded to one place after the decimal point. 2.5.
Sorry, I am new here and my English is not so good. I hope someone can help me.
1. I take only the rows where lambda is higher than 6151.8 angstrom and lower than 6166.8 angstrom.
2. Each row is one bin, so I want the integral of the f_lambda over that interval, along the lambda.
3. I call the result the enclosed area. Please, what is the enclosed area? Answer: 150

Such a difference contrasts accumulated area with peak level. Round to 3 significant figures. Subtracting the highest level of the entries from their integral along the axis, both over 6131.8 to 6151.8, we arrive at 205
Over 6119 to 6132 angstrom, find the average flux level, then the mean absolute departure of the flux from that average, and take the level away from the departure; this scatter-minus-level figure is -9.2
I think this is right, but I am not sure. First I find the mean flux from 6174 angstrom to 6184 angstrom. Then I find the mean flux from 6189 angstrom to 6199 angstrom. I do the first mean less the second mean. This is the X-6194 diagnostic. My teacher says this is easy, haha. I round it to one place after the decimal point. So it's 0.6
